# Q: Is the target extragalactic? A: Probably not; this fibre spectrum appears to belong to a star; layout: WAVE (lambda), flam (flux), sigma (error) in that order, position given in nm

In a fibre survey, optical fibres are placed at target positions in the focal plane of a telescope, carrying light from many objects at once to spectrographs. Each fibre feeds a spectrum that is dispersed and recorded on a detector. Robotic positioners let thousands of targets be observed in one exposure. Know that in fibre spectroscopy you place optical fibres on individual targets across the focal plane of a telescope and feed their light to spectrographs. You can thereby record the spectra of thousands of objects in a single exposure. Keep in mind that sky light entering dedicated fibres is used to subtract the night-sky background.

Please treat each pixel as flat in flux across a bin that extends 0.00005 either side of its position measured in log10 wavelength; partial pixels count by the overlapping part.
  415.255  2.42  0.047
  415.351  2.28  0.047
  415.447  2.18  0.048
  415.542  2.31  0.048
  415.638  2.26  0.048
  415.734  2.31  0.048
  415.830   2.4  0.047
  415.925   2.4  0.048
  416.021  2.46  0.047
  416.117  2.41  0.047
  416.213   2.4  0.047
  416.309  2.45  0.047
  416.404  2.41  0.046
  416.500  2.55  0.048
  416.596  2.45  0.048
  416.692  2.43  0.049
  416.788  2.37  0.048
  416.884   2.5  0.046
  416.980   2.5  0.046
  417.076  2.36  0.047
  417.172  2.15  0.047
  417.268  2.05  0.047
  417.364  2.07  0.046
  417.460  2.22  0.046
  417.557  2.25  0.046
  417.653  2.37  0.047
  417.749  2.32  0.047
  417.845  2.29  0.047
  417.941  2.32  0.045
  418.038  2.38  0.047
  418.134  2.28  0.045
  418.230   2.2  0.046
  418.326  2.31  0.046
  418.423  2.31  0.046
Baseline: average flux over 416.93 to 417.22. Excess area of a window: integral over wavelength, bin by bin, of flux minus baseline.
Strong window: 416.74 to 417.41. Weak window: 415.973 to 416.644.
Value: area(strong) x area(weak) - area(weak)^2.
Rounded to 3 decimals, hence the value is -0.008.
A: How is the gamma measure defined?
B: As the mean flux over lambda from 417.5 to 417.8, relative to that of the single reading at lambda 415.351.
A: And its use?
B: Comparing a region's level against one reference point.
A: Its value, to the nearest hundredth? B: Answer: 1.01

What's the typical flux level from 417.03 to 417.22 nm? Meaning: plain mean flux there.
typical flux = 2.25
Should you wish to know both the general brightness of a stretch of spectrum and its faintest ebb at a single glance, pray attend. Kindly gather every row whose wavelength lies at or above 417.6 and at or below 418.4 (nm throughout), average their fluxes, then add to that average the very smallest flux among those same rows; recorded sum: 4.51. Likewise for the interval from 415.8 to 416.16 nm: 4.82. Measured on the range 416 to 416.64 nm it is 4.85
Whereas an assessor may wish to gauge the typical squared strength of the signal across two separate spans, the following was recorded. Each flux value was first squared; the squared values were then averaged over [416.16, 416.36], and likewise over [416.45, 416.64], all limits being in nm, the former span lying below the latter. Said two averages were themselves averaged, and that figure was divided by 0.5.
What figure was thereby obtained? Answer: 12.1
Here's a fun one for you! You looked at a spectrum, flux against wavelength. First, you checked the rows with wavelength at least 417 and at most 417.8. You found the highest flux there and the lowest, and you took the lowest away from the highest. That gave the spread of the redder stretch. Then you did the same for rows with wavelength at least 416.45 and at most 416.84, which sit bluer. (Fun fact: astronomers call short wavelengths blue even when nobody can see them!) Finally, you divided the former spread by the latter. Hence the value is 1.8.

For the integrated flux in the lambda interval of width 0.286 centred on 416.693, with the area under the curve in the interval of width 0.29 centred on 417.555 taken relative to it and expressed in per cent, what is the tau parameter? 95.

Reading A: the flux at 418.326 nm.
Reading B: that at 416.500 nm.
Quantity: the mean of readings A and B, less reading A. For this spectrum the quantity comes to 0.12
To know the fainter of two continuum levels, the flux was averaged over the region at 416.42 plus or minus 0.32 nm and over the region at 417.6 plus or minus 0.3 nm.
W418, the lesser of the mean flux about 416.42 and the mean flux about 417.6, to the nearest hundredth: 2.25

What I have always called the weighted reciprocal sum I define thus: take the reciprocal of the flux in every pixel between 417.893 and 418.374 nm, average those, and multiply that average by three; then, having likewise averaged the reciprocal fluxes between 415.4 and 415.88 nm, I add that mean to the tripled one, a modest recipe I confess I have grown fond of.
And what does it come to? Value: 1.74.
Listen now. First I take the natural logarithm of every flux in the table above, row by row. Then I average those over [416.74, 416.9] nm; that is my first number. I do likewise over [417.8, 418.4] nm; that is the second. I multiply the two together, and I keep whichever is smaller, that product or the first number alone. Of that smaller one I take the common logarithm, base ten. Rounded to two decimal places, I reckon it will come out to -0.13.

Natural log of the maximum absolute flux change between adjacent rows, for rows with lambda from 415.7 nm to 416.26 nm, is -2.41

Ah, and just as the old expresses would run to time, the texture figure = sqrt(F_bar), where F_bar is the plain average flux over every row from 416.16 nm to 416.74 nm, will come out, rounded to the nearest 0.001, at 1.565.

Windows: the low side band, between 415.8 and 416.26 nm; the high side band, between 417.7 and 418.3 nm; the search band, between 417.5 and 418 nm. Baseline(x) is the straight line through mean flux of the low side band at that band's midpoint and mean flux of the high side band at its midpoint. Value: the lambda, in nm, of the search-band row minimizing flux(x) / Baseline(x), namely 417.557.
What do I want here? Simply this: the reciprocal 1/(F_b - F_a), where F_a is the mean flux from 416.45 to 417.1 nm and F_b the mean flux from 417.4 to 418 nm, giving -6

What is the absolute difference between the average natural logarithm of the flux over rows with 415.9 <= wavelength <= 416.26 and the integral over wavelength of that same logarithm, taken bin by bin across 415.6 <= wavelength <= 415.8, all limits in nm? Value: 0.72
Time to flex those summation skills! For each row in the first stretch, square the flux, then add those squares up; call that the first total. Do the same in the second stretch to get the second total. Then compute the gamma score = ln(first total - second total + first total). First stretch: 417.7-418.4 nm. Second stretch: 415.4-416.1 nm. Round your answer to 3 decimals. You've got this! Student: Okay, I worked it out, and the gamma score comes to 3.583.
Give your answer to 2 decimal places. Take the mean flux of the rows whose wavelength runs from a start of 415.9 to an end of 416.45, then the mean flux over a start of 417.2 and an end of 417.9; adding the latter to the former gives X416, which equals 4.65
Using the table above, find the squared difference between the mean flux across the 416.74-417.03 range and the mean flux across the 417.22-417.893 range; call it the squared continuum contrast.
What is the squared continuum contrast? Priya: 0.054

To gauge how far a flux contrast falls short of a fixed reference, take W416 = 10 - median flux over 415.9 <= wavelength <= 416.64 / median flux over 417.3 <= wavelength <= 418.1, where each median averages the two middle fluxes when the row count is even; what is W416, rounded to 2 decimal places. 8.95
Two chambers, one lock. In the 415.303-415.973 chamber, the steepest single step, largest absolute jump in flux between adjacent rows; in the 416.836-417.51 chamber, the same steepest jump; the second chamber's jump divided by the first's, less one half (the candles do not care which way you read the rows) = 1.1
